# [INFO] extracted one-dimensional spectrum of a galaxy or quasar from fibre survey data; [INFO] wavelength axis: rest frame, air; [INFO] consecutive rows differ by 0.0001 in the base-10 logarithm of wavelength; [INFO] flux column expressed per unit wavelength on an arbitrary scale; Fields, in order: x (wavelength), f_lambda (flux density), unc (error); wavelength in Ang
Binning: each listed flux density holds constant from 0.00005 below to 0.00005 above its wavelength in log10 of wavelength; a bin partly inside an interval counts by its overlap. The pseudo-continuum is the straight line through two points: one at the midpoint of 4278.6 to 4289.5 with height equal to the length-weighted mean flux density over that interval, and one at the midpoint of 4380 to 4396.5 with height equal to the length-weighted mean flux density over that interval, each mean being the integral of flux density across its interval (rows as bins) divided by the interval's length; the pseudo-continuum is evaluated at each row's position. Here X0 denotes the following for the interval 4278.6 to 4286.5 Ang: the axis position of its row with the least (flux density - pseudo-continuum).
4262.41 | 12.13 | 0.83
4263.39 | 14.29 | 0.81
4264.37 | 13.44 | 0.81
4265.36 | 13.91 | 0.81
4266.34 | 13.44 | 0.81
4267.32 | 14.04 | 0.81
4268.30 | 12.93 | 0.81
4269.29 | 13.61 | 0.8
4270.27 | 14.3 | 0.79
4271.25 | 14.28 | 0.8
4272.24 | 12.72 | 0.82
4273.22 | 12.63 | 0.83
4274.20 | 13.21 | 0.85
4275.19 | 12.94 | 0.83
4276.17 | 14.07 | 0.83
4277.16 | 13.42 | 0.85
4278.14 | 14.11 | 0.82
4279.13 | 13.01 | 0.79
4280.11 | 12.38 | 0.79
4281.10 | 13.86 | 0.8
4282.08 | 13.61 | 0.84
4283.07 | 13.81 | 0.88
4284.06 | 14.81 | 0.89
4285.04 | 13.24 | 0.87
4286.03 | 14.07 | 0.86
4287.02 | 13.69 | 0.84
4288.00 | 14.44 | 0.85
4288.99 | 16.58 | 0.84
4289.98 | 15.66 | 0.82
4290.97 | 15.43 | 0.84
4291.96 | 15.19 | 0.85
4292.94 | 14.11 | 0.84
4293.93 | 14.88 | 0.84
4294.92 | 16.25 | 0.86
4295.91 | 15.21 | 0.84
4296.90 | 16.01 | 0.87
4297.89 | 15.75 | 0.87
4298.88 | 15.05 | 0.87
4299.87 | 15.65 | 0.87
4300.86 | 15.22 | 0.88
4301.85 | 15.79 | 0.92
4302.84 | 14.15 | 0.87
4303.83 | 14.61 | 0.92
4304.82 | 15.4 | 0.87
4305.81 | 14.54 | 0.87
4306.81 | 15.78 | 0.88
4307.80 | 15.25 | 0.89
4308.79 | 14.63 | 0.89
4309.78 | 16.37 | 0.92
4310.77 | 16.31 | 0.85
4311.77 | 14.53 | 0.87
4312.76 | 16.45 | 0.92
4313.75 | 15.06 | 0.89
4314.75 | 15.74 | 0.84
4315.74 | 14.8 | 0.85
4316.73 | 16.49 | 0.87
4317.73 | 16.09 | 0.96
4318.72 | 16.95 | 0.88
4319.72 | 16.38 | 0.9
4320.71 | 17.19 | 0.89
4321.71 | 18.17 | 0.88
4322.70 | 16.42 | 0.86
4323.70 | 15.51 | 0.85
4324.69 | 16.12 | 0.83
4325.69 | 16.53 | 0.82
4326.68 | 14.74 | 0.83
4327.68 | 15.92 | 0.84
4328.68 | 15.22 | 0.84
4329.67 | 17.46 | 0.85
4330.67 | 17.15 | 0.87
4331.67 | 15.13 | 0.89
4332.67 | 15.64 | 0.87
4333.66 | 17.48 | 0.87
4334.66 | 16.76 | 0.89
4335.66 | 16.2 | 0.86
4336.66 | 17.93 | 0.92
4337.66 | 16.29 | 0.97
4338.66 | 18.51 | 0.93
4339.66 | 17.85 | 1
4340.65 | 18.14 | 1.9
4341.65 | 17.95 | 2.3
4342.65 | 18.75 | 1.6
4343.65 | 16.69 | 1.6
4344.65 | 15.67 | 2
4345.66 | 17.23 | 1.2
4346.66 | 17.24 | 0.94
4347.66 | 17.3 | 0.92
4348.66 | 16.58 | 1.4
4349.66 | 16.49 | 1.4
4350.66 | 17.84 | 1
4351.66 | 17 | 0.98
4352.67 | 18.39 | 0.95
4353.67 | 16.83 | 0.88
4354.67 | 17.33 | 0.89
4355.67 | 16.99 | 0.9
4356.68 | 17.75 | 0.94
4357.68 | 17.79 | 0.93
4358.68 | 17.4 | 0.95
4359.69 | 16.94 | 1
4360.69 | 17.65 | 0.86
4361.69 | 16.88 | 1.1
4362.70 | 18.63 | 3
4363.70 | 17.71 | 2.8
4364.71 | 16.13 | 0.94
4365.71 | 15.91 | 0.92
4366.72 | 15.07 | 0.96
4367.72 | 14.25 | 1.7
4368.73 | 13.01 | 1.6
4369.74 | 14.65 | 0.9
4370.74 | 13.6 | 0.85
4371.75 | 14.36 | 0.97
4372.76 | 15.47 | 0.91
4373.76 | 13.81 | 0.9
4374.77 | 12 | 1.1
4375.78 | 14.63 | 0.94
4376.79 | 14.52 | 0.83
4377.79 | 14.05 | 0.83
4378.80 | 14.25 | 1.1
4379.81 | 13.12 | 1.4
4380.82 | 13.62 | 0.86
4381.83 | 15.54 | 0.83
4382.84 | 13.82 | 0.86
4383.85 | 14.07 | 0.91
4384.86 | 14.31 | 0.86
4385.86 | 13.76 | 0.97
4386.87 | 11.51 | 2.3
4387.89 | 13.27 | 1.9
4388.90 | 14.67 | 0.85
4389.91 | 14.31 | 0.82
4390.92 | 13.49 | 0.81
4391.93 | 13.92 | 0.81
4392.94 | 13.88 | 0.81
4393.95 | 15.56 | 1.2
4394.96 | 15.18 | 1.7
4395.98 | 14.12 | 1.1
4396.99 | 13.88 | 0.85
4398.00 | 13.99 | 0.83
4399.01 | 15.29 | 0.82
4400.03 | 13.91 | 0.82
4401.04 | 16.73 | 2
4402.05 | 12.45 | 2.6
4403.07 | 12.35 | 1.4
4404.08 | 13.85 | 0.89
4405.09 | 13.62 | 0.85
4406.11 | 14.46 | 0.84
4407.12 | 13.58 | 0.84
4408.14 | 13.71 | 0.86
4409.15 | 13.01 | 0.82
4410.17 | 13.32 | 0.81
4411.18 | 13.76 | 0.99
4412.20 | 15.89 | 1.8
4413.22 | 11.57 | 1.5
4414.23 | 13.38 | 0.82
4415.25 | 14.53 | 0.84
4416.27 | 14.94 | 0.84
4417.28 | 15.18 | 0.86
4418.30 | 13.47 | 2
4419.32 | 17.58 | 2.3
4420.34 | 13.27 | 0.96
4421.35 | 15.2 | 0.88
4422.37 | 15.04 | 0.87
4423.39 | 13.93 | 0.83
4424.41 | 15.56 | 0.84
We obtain 4280.11 Ang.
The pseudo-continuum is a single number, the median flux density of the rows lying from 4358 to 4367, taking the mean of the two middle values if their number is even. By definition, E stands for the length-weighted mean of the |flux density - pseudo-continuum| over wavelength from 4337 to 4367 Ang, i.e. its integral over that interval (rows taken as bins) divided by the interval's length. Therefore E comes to 0.7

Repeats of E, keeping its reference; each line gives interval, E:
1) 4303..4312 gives 1.7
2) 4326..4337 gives 1.0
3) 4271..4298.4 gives 2.7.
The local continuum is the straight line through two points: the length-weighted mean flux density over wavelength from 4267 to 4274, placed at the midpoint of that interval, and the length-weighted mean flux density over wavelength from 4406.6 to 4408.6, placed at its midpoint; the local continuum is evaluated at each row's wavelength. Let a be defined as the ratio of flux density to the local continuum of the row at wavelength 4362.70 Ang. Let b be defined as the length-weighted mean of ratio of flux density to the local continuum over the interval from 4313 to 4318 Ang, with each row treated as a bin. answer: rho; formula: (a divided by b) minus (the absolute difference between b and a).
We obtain 0.97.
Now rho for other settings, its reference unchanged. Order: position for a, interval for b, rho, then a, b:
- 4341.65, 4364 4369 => 0.98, 1.32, 1.11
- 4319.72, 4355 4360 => 0.88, 1.21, 1.28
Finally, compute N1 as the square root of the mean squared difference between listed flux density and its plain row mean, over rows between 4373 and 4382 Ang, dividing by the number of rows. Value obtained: 0.94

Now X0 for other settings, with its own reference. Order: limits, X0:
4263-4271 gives 4268.30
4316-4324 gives 4323.70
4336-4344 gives 4337.66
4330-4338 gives 4331.67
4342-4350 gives 4344.65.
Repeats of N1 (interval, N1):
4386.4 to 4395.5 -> 1.12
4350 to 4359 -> 0.48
